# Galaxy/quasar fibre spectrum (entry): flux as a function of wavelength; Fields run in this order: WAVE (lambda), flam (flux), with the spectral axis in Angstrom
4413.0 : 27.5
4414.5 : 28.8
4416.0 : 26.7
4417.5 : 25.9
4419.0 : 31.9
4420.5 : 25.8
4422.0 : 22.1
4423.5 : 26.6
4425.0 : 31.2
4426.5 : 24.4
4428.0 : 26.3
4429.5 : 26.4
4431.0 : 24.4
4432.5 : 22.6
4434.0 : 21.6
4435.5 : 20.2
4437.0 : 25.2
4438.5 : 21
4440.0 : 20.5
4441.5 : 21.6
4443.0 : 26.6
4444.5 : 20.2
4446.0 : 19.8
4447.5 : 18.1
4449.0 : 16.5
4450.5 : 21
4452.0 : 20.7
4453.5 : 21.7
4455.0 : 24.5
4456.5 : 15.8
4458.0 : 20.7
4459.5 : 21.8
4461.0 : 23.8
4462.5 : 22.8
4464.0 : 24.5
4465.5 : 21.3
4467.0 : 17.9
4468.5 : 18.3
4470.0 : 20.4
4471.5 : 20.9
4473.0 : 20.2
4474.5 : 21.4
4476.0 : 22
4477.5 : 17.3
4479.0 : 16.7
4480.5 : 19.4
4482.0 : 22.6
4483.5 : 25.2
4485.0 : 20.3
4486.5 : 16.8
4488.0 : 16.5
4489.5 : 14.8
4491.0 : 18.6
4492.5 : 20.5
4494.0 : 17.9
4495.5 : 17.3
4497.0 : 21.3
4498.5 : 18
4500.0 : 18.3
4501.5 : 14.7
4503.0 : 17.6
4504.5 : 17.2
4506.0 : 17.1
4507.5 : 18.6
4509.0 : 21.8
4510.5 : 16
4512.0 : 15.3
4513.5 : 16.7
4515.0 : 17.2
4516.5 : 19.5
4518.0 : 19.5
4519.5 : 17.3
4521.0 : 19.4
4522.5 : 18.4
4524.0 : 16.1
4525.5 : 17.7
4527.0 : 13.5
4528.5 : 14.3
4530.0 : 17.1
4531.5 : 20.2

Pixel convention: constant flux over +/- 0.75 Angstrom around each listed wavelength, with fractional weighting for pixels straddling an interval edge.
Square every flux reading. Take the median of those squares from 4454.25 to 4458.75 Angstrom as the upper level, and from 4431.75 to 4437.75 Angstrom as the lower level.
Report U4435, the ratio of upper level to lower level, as 0.88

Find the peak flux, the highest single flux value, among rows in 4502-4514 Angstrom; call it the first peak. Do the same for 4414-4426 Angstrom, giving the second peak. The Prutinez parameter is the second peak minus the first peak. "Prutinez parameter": 10.1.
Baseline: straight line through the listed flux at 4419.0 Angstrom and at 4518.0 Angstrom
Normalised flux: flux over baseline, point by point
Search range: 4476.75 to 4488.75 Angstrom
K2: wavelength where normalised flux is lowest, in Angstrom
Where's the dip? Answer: 4479.0 Angstrom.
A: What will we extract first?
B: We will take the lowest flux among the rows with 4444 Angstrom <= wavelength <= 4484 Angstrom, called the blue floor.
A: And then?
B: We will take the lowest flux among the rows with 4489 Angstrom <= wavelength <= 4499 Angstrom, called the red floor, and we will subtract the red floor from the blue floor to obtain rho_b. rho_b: 1.0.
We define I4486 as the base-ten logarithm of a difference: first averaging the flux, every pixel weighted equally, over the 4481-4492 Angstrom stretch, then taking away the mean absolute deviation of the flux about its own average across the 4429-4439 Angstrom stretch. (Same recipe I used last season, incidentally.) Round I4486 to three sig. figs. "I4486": 1.24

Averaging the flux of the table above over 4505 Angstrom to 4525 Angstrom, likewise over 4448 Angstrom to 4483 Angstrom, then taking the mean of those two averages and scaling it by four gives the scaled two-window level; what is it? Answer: 77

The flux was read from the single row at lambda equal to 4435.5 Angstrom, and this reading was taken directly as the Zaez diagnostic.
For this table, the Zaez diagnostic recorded 20.2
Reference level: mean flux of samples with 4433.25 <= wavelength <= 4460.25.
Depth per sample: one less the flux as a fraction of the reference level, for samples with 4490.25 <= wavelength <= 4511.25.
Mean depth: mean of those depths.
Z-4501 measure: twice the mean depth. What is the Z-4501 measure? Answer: 0.26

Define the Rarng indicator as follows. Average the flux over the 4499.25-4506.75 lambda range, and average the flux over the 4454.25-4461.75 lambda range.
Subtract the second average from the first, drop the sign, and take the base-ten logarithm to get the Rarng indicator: 0.64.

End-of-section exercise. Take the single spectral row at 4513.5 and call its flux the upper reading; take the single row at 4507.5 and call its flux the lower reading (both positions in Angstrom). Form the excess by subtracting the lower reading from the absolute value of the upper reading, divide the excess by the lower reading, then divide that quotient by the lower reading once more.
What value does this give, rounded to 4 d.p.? -0.0055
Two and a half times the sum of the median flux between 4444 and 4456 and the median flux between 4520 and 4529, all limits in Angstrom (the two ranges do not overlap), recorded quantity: 93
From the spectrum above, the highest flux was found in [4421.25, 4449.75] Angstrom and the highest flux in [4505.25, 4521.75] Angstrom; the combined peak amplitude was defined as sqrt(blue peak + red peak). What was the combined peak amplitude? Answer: 7.3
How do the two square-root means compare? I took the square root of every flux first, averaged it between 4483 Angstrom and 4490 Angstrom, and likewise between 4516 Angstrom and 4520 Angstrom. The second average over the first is 1.01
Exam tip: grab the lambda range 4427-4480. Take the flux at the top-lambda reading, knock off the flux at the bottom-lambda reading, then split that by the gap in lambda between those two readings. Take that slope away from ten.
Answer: 10.2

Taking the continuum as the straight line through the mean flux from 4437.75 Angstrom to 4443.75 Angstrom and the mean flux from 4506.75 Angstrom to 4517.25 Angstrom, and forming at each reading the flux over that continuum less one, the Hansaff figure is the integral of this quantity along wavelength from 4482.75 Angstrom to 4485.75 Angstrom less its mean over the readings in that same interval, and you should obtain 0.3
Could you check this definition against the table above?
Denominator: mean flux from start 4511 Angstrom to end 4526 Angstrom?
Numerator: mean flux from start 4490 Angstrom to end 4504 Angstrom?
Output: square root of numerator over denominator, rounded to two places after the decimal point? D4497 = 1.01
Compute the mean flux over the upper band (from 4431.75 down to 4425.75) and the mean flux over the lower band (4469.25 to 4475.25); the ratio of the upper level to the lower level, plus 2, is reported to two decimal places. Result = 3.22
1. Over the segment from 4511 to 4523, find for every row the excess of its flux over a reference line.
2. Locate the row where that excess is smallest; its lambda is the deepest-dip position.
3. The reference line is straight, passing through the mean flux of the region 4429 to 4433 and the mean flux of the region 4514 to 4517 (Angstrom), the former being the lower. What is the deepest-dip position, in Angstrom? 4512.0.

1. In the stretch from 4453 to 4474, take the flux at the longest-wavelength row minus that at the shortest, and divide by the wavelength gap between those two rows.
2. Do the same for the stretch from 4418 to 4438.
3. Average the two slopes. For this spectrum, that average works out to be -0.22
